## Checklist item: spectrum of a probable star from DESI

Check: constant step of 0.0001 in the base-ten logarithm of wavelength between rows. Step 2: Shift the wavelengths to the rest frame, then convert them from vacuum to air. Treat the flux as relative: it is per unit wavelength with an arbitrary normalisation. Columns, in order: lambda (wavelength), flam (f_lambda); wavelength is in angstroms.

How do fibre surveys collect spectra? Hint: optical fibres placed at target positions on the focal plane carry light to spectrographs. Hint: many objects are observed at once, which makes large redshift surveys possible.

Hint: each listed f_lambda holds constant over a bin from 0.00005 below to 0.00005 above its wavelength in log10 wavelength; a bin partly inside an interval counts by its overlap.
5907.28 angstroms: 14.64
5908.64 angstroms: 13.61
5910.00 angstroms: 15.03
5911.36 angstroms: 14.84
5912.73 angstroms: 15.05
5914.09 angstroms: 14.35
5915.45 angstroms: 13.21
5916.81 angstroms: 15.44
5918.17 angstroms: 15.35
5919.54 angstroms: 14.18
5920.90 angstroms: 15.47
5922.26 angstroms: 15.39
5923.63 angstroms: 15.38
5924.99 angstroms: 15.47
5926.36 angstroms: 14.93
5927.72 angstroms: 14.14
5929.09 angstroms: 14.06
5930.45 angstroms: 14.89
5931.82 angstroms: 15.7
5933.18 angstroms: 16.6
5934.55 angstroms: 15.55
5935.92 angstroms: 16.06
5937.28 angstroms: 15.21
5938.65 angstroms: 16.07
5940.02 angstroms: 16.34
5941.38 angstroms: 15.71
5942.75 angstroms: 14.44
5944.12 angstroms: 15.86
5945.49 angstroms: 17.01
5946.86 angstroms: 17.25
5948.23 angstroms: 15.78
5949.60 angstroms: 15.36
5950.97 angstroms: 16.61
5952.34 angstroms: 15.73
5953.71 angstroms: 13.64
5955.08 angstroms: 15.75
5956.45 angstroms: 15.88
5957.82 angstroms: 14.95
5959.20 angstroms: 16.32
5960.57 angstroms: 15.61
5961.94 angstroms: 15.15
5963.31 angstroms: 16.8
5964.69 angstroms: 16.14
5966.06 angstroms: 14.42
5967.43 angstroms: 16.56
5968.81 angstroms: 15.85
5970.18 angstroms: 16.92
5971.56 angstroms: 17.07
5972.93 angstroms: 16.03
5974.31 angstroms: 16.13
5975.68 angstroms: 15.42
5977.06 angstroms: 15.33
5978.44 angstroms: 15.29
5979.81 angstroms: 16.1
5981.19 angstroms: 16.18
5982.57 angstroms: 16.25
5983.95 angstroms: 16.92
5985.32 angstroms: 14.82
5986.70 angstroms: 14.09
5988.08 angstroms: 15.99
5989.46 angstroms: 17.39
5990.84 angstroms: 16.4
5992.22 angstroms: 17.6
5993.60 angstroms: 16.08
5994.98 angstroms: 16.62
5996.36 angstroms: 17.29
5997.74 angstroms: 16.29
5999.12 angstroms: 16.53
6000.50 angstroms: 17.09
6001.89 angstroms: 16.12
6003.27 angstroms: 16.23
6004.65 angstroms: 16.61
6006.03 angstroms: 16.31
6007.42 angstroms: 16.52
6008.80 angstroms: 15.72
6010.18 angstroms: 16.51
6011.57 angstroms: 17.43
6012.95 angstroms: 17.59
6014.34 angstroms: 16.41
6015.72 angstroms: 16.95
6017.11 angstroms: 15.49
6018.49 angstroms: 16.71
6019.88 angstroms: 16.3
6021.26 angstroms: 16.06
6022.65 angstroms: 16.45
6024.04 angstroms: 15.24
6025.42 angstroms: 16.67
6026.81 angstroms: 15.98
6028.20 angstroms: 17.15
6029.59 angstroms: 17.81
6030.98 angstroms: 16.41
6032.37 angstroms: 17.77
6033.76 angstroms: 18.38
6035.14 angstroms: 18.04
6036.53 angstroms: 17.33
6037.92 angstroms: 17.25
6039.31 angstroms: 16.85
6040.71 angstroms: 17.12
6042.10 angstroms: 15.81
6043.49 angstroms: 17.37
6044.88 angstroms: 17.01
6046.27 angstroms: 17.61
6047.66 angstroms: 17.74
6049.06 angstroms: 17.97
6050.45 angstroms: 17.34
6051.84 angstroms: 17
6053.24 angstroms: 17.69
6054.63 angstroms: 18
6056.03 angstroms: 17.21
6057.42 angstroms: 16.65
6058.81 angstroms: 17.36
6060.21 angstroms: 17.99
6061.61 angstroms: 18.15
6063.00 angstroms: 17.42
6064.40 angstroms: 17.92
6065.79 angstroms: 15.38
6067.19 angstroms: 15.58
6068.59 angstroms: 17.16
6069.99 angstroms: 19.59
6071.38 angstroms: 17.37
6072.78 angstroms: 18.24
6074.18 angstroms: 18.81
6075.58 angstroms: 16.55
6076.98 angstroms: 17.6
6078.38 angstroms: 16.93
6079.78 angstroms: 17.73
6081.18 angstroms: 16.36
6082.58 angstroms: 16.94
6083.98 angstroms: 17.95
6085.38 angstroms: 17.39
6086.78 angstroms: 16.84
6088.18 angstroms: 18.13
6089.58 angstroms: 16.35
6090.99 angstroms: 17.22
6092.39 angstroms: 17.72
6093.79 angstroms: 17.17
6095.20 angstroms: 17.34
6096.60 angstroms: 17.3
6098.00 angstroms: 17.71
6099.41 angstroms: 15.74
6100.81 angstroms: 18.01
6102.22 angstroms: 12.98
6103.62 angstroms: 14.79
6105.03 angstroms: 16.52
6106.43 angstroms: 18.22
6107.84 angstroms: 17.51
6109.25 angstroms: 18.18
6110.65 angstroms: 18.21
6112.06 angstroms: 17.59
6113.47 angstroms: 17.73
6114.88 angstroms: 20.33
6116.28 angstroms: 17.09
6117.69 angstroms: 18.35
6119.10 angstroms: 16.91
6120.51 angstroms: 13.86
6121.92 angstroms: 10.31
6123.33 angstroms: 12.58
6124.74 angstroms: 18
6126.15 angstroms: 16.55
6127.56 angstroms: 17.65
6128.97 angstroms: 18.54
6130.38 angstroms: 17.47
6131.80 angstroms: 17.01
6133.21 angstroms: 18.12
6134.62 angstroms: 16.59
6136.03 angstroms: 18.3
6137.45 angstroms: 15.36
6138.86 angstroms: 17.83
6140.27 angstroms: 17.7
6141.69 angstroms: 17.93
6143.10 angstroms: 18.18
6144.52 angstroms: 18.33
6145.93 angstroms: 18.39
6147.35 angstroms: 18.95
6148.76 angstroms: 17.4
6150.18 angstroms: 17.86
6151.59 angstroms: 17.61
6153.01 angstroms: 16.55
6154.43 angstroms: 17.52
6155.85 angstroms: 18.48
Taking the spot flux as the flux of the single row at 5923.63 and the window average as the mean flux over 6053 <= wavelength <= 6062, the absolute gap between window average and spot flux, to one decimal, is 2.2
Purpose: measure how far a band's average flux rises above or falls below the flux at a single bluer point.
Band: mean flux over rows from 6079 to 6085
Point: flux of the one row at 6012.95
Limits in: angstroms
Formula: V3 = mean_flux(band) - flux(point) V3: -0.3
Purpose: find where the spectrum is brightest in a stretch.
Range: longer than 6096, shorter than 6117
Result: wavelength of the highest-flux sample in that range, 6114.88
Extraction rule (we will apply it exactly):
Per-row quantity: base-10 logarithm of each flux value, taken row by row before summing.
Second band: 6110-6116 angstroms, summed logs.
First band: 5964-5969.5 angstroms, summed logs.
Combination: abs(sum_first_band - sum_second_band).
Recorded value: 0.28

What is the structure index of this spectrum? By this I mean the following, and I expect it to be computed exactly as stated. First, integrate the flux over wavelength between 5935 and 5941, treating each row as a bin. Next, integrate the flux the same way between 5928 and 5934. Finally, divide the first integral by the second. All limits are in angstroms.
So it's 1.04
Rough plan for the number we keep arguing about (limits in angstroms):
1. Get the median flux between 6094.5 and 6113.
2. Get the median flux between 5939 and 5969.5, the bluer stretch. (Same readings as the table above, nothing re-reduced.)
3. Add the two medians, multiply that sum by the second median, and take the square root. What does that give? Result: 23.0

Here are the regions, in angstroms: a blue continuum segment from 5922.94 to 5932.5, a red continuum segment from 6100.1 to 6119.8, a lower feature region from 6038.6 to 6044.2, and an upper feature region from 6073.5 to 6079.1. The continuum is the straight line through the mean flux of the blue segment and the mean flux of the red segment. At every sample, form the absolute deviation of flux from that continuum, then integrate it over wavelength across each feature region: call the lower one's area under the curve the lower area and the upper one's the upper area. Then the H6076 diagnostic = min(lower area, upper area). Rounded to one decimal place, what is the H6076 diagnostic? 3.8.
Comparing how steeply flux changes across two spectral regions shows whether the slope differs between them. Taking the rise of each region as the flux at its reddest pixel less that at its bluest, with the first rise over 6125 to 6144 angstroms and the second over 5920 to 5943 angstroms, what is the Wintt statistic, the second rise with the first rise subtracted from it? -2.7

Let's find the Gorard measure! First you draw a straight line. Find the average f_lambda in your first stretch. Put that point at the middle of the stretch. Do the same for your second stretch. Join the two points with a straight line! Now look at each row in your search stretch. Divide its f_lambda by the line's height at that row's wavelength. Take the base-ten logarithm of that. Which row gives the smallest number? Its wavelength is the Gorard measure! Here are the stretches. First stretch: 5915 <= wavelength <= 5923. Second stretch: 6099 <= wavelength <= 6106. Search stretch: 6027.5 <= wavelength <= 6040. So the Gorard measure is 6030.98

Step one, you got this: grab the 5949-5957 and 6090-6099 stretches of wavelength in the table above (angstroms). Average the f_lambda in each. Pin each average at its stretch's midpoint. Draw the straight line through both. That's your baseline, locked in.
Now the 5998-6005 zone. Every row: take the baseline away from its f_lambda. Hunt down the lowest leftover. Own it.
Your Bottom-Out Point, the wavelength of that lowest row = 6001.89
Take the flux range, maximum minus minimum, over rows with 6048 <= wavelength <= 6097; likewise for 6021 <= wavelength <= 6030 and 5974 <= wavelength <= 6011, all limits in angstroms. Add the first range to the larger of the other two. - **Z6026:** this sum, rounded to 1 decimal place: 7.7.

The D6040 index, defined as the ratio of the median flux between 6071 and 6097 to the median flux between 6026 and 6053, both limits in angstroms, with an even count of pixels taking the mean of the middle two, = 1.00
